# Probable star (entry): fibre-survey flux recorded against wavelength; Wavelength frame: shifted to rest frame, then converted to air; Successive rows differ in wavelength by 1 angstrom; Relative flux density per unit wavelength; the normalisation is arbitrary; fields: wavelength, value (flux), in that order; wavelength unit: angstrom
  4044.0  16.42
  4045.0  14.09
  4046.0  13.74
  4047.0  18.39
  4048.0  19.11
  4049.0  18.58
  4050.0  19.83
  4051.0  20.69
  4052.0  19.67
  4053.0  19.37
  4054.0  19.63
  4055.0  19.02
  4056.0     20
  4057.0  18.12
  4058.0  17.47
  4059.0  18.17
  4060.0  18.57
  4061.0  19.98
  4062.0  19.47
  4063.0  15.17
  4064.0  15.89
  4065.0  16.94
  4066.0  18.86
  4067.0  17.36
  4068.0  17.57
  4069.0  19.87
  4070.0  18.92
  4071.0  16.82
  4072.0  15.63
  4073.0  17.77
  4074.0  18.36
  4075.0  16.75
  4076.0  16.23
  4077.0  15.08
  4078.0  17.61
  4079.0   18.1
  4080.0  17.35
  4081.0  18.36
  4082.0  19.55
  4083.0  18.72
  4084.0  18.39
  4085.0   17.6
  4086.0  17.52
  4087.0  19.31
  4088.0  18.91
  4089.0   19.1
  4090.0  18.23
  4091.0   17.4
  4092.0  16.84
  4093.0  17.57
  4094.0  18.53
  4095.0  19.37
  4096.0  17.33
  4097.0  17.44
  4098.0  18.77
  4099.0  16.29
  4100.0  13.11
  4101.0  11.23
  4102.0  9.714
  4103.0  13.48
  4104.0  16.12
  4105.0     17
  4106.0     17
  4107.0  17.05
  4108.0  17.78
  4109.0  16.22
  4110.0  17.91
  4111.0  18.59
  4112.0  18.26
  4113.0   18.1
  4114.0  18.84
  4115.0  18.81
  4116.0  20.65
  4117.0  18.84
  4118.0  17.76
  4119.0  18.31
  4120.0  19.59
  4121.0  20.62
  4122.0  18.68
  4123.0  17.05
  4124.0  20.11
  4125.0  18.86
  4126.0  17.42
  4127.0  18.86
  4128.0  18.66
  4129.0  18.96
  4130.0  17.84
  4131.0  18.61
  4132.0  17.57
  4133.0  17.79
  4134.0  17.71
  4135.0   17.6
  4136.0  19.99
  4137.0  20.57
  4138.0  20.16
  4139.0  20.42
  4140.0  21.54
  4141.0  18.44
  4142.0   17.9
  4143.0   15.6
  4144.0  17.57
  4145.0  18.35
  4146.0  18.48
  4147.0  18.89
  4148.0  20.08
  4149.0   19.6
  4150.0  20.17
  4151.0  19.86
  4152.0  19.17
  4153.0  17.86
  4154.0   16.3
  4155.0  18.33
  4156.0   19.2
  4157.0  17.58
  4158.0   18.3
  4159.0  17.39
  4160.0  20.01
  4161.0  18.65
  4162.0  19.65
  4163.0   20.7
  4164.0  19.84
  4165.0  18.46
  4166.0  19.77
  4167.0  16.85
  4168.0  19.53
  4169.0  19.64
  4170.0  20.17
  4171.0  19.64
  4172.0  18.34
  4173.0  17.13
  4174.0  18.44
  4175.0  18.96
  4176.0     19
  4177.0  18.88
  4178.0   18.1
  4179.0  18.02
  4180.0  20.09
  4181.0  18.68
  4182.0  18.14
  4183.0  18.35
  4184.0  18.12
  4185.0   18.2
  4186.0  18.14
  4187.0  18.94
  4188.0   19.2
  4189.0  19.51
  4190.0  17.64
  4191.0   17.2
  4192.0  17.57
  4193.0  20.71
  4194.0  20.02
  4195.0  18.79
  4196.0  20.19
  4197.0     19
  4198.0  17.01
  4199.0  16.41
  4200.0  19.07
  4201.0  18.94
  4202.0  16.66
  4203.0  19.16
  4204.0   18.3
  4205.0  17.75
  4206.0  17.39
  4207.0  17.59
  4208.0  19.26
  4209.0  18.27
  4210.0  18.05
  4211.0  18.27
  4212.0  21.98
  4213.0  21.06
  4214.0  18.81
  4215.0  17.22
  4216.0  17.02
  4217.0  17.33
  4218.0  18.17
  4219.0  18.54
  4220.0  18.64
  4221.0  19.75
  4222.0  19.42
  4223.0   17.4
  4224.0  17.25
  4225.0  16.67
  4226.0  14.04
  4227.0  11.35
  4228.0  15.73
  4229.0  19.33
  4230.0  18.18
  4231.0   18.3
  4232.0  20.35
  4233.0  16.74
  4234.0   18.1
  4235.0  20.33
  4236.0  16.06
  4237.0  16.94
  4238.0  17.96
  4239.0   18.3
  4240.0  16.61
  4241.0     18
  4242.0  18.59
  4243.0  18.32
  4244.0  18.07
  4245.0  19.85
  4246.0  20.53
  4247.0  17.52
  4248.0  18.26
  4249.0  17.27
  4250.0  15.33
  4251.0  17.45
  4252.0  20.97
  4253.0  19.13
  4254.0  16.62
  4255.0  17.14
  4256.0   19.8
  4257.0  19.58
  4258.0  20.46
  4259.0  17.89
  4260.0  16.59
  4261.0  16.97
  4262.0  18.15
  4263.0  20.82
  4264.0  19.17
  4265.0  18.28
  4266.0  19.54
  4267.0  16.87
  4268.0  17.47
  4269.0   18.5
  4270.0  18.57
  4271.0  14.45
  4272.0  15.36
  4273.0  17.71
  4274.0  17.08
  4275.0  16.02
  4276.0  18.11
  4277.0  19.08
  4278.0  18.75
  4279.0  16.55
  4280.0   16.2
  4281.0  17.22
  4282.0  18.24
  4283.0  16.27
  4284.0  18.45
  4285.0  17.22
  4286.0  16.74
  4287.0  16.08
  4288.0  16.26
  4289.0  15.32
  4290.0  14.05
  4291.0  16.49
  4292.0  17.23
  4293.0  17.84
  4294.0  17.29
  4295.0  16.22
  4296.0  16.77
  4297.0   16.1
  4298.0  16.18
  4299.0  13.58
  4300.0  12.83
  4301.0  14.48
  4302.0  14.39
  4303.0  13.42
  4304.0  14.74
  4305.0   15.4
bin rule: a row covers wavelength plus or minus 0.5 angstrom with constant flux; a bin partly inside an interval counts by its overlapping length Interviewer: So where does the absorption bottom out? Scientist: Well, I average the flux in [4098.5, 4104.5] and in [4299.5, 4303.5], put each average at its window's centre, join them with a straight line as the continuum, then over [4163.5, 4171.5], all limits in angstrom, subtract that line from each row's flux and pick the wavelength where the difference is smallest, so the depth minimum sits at 4167.0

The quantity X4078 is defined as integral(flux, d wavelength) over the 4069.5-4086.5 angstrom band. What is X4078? 299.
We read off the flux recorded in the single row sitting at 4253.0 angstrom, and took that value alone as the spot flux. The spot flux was 19.13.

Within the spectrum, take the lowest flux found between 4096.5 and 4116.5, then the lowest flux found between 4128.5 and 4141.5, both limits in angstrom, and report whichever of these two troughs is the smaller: 9.7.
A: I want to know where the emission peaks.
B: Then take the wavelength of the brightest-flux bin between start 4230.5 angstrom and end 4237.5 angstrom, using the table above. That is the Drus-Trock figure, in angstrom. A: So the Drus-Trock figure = 4232.0 angstrom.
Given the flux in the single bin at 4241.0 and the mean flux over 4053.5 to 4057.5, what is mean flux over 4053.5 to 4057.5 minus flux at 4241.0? 1.2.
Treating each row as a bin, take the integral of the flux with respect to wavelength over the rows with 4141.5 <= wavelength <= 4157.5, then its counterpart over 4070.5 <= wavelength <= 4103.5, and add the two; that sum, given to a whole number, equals 857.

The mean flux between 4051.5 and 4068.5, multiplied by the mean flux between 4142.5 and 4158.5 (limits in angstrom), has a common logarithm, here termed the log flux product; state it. 2.53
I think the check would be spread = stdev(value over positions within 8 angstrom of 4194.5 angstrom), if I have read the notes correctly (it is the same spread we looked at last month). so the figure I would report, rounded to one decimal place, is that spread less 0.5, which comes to 0.8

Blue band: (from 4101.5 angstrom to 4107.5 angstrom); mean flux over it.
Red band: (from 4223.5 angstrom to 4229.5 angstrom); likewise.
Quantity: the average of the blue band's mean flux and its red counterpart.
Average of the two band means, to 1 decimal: 15.4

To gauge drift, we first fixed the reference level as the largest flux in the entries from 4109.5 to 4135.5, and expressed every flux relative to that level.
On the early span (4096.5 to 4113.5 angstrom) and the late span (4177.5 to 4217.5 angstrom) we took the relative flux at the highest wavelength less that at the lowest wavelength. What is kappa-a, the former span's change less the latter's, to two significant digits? 1.4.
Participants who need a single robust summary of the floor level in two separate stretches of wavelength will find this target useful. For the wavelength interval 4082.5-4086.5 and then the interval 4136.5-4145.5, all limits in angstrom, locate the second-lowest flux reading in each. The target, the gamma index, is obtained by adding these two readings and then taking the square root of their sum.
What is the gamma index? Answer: 5.93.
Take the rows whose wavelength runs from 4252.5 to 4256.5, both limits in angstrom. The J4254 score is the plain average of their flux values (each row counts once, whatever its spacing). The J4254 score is 18.2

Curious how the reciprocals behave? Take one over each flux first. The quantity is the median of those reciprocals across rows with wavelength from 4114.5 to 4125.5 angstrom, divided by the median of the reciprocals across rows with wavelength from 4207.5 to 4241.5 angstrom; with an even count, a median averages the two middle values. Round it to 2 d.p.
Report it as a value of 0.96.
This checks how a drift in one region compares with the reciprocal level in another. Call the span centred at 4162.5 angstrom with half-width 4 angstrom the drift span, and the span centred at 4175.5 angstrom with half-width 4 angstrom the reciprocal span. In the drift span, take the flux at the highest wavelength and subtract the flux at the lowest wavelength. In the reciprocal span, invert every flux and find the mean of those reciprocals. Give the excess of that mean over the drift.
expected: -2.3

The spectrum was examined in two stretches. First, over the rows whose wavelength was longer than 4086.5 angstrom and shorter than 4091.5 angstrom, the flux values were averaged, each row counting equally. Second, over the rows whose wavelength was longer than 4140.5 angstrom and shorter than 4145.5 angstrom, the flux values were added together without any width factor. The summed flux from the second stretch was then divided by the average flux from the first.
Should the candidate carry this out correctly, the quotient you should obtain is 4.7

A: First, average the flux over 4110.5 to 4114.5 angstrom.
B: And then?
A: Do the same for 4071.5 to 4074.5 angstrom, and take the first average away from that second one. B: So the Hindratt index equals -1.2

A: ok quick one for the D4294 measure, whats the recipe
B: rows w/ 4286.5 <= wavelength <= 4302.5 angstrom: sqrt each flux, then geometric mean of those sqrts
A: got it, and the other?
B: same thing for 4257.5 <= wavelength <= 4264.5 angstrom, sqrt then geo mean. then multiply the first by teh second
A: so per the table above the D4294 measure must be 17.0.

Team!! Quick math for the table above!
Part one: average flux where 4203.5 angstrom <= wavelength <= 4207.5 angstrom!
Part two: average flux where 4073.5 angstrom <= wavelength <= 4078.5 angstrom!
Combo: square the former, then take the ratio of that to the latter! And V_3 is 18.8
